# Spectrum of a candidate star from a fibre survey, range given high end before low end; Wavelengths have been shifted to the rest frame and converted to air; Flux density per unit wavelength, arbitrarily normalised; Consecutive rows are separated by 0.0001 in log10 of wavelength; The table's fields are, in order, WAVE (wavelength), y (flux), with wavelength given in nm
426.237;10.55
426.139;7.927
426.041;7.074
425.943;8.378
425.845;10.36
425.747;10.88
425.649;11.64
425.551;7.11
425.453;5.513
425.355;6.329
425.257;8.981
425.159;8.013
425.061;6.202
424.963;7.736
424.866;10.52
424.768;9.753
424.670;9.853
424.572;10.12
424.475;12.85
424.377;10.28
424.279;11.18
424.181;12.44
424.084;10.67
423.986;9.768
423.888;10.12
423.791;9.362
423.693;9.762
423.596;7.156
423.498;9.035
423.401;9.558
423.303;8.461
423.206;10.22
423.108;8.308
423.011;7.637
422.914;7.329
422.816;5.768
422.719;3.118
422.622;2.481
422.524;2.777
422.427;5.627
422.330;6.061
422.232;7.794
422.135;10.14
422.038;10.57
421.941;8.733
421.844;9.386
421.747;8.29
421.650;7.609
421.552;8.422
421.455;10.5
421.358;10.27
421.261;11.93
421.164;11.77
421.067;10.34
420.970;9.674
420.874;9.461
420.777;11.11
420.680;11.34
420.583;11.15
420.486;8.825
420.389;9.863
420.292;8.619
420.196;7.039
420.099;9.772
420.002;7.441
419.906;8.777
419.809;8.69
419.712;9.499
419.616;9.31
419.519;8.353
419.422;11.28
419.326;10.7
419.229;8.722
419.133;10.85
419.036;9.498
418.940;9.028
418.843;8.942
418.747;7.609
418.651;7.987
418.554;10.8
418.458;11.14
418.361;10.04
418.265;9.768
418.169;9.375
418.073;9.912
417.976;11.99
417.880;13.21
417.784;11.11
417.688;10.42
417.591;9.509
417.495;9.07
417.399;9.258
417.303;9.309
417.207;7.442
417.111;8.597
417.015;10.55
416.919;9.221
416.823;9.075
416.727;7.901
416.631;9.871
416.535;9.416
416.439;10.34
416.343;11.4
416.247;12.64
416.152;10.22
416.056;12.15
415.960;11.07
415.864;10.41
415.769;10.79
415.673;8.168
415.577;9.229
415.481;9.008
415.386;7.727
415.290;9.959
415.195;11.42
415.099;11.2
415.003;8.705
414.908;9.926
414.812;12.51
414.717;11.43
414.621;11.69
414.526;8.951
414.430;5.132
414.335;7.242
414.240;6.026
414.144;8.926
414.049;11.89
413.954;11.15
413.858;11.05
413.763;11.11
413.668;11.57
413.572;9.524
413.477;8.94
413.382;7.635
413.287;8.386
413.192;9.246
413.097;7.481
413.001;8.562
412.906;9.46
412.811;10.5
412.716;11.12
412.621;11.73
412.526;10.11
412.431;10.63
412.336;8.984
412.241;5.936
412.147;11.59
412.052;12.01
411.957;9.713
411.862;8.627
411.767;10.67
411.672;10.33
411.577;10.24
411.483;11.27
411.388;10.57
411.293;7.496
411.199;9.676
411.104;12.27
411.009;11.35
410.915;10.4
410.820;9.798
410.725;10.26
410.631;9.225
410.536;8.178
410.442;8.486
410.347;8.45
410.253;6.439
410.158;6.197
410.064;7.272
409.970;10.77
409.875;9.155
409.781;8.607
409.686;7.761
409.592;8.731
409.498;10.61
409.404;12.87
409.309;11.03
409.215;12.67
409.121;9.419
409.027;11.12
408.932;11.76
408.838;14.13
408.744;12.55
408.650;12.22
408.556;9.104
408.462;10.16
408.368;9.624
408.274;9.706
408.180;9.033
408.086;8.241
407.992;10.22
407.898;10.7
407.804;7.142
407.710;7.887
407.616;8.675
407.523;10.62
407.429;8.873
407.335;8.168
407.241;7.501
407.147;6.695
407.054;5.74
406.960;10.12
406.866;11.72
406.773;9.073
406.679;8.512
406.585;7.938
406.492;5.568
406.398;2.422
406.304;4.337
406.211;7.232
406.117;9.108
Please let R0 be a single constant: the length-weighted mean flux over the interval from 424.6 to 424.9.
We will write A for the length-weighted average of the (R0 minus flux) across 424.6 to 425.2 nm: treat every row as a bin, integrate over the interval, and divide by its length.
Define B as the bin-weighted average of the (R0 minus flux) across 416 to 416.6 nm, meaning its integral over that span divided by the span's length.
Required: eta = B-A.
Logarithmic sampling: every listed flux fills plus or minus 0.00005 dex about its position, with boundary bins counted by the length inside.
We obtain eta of -2.3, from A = 1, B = -1.0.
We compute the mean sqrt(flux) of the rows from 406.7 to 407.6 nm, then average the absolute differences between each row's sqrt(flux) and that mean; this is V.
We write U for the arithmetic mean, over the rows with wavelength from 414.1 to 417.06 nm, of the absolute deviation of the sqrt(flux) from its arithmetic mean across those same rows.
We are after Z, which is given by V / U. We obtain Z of 1.13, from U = 0.23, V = 0.26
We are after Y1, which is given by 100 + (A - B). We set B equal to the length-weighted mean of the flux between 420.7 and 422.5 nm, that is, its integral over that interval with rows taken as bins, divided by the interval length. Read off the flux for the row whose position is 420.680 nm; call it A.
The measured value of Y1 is 102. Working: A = 11.34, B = 9.3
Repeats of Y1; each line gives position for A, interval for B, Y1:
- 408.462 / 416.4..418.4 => 100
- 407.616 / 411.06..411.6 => 98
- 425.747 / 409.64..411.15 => 102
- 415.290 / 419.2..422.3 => 100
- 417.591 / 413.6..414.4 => 100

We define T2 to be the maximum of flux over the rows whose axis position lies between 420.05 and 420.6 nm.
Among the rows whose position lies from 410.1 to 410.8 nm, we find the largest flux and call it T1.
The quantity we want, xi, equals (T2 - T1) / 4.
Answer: 0.22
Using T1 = 10.26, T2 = 11.15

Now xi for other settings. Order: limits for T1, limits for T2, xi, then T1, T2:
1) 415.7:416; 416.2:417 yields 0.39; 11.07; 12.64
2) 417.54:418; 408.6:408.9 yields 0.23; 13.21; 14.13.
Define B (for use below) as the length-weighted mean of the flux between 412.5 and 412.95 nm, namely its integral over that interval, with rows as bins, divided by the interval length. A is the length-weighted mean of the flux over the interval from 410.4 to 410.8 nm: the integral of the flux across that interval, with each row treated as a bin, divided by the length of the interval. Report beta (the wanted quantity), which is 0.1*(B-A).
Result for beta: 0.15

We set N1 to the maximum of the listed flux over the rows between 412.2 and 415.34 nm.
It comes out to 12.51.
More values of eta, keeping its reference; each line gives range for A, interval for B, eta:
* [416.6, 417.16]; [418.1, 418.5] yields -0.9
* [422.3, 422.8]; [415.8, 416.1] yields -7.1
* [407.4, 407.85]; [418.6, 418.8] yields 0.8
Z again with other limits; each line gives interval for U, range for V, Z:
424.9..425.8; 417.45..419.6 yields 0.60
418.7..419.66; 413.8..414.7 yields 2.34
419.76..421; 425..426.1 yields 1.66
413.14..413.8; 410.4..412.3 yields 1.14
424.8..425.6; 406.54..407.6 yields 0.98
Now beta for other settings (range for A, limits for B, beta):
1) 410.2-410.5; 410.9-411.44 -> 0.25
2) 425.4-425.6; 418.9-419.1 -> 0.31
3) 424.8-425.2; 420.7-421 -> 0.21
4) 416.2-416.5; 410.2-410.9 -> -0.26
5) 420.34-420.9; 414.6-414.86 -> 0.16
